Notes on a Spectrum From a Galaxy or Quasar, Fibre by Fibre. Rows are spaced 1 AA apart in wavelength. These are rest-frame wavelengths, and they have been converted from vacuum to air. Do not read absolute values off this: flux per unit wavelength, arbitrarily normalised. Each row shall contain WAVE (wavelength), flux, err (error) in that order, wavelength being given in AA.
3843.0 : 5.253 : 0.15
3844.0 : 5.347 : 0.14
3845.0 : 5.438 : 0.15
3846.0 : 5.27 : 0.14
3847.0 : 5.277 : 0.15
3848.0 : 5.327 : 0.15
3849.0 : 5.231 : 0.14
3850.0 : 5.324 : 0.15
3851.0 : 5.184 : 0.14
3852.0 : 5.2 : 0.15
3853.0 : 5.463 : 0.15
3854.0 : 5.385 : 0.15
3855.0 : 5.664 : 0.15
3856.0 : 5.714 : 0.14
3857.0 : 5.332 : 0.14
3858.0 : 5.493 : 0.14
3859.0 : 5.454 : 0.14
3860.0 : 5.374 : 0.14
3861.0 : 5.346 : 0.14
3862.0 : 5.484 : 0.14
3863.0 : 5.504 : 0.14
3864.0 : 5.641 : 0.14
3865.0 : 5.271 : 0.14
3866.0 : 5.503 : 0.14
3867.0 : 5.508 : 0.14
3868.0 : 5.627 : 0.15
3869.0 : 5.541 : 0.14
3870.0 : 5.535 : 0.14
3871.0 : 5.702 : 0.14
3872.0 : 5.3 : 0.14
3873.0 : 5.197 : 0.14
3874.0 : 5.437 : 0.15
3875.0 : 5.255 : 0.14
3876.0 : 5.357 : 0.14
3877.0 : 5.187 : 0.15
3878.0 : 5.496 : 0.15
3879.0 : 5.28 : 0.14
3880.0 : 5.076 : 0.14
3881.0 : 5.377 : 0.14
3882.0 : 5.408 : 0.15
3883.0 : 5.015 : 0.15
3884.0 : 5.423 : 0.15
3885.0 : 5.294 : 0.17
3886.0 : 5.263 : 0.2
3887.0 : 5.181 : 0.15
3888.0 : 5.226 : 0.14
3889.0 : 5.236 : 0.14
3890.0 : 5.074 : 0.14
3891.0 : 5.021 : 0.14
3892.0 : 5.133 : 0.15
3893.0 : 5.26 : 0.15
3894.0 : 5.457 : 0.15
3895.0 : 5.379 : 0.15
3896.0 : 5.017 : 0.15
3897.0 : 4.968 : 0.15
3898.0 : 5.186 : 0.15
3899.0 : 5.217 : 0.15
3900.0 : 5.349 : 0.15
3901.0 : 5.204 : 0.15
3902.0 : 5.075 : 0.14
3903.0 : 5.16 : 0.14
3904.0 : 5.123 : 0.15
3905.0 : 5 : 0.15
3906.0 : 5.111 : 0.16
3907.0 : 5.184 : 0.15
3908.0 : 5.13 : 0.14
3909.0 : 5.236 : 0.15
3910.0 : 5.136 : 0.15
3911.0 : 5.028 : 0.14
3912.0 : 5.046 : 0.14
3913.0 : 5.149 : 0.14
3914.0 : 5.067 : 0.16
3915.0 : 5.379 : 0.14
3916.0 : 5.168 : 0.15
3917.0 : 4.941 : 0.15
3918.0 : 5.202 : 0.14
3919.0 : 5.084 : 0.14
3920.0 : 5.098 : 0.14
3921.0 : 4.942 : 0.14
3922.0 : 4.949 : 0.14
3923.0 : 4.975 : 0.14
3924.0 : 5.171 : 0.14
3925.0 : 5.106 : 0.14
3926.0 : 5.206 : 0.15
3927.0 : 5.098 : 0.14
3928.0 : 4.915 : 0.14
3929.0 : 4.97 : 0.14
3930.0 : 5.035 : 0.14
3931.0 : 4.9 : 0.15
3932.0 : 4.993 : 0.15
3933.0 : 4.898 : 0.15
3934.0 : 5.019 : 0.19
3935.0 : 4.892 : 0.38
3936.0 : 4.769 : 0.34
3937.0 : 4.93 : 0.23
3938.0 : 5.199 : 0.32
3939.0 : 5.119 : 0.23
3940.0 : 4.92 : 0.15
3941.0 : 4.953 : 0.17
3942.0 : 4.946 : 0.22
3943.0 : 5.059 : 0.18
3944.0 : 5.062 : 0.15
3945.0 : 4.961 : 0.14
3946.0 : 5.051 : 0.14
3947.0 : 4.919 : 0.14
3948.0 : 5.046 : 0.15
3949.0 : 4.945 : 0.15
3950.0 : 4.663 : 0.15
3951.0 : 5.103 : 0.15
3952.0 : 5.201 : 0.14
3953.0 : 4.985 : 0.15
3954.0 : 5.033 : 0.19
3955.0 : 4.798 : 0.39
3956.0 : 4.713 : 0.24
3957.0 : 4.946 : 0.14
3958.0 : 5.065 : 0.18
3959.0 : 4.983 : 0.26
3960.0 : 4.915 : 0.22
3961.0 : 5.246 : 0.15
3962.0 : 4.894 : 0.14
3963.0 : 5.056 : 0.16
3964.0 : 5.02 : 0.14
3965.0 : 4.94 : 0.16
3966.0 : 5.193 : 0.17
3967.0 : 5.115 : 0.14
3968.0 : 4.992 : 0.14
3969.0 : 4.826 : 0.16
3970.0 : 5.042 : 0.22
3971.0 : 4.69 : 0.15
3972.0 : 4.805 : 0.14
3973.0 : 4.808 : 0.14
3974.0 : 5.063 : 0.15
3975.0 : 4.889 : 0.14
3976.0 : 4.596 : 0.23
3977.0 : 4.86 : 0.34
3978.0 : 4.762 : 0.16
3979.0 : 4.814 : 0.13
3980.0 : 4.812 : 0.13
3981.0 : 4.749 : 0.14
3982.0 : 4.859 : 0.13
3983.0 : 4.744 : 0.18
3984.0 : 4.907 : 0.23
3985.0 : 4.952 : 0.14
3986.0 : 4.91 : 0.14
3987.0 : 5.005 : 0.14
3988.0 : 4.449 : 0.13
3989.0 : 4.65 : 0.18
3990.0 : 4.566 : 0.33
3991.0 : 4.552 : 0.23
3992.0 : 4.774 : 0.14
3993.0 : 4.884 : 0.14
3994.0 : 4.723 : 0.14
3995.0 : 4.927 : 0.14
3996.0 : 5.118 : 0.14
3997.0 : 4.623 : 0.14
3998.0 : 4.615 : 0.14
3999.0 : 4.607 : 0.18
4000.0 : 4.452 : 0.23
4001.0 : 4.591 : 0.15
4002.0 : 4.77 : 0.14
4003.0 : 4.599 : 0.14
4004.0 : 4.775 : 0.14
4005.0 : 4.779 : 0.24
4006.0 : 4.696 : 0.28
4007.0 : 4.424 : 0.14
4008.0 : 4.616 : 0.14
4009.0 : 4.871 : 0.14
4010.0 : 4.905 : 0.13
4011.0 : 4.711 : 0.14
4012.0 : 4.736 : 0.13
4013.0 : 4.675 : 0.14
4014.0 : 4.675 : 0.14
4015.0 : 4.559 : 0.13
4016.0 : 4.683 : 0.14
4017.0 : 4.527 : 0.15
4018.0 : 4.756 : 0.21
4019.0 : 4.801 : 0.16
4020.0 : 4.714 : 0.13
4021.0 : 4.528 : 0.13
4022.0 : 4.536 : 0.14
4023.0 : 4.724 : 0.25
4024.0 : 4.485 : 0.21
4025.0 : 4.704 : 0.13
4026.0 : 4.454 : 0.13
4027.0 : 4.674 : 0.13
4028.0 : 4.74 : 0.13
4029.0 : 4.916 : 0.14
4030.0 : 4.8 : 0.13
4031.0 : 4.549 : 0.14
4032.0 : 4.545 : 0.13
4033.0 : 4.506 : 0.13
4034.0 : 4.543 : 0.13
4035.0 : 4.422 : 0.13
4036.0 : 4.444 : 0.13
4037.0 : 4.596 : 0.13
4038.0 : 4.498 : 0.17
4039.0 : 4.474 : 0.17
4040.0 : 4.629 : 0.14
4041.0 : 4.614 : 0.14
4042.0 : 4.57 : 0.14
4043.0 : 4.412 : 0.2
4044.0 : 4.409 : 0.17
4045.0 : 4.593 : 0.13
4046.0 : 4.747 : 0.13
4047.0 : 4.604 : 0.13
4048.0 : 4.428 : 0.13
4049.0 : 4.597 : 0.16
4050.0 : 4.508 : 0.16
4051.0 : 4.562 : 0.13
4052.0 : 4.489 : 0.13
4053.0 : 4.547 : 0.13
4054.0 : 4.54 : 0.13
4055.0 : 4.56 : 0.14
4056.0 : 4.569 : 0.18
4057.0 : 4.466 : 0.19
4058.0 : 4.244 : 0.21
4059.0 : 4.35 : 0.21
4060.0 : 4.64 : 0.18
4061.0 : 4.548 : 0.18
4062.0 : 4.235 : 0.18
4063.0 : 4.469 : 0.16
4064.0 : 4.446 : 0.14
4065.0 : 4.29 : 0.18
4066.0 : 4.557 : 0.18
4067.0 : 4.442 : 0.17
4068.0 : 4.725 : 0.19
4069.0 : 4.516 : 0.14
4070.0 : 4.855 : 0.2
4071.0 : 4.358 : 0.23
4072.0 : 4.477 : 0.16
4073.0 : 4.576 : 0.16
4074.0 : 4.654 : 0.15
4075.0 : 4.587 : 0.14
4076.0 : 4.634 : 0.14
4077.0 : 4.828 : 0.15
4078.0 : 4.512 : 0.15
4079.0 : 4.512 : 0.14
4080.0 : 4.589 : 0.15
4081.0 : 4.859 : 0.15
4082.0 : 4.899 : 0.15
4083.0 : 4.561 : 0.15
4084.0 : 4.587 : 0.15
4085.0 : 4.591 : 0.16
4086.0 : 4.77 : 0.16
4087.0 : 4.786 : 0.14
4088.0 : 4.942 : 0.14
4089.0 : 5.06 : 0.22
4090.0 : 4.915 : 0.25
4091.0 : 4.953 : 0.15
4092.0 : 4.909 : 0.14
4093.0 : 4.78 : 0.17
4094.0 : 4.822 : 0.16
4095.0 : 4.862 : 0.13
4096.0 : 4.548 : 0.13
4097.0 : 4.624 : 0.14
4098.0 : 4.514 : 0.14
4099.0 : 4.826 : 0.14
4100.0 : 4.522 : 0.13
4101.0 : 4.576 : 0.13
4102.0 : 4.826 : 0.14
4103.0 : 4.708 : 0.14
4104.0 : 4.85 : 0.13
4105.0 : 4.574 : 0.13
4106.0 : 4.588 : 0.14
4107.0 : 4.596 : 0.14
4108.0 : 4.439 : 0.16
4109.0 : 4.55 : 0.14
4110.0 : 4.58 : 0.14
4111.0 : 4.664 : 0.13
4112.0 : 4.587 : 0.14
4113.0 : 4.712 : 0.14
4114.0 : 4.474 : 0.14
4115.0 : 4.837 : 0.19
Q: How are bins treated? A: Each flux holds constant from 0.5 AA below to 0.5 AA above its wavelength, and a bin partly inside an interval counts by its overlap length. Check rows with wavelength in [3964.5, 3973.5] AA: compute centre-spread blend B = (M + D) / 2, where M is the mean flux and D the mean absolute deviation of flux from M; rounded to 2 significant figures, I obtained 2.5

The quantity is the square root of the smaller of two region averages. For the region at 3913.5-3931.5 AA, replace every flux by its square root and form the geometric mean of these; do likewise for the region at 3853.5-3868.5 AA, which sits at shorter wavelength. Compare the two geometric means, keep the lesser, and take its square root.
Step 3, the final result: 1.50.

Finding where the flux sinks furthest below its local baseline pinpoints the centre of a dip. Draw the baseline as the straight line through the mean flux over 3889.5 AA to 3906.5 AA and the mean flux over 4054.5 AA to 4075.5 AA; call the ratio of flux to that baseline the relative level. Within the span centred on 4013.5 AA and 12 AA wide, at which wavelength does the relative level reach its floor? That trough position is 4017.0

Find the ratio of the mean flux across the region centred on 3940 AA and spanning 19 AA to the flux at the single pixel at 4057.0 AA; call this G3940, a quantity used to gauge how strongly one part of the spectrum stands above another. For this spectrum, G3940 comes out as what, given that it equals 1.11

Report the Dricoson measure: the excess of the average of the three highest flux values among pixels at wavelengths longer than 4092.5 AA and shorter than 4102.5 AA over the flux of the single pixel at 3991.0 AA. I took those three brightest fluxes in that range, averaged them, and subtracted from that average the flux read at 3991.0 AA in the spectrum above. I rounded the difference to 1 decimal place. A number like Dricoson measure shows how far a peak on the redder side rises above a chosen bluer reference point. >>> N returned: 0.3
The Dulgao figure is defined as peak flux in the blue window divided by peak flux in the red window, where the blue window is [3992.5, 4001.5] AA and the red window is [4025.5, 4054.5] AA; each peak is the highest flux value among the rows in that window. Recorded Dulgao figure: 1.04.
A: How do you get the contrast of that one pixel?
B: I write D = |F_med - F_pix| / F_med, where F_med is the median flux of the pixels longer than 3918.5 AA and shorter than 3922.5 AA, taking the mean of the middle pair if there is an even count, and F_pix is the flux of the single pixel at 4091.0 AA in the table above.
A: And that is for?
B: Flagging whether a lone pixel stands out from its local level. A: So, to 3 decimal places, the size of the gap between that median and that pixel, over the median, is 0.013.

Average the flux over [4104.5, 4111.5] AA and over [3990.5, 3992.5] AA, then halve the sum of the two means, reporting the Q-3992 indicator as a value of 4.62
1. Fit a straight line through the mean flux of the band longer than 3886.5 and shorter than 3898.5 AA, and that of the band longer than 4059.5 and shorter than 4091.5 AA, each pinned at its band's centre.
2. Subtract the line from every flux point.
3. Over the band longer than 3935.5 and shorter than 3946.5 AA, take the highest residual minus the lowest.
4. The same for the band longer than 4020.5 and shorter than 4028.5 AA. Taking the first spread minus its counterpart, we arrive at 0.14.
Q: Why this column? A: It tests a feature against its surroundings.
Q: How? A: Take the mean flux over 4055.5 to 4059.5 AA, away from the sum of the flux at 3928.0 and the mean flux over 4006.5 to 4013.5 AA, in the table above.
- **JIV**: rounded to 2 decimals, 5.21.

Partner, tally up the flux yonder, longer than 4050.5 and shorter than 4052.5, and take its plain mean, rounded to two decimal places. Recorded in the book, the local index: 4.53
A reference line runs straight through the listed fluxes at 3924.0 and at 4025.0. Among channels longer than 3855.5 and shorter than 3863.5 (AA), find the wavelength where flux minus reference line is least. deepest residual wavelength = 3857.0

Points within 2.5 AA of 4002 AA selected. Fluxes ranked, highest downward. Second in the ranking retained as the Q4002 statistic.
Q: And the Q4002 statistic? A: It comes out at 4.77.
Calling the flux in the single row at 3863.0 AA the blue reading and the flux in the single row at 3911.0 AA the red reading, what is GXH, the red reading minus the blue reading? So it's -0.48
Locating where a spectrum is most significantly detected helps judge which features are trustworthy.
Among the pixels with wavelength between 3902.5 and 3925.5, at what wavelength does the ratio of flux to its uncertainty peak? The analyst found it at 3915.0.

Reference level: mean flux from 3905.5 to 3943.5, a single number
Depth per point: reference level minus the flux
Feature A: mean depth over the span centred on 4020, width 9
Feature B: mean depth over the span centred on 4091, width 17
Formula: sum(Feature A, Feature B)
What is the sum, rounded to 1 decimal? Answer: 0.7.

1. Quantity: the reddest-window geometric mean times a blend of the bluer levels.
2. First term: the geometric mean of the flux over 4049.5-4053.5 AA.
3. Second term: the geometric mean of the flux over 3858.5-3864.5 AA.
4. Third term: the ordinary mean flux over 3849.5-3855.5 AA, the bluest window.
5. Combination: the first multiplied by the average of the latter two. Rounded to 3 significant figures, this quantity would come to 24.5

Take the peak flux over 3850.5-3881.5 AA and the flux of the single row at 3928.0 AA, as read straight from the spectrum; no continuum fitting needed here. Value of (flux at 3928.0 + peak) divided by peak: 1.86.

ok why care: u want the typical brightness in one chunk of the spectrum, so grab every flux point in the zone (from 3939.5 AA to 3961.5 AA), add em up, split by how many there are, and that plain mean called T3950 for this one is 4.98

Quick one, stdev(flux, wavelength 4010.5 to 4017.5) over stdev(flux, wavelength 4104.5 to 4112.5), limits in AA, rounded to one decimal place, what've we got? 1.2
